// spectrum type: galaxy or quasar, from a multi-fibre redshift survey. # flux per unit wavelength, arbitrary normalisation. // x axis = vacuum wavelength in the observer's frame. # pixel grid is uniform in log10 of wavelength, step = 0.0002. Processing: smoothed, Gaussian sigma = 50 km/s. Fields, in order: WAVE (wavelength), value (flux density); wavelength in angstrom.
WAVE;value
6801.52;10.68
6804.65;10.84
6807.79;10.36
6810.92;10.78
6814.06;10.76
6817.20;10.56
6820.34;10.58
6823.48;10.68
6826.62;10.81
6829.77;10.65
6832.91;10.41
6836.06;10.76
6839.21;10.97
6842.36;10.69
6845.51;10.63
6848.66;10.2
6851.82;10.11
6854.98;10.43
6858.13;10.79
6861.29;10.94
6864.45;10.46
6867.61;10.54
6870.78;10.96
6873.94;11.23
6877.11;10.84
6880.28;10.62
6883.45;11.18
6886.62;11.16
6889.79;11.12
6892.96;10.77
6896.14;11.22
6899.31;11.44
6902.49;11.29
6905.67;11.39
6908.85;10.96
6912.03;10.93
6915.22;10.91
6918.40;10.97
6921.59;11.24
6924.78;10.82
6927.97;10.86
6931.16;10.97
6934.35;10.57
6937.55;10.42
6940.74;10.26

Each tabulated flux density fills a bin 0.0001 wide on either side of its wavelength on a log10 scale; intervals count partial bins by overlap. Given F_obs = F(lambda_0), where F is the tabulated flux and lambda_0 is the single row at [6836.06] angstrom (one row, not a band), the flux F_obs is 10.76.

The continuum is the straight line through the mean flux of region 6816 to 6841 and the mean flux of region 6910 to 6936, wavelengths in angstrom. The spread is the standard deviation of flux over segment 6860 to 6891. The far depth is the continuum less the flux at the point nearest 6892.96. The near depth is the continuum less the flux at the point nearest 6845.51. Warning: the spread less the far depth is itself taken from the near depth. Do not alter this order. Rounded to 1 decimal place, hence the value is -0.1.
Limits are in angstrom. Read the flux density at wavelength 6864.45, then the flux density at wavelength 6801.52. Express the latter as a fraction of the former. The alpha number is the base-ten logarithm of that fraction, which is 0.009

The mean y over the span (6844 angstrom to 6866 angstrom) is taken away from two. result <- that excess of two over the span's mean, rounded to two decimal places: -8.51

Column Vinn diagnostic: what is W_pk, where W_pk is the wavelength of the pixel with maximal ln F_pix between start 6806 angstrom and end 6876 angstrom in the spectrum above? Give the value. 6873.94 angstrom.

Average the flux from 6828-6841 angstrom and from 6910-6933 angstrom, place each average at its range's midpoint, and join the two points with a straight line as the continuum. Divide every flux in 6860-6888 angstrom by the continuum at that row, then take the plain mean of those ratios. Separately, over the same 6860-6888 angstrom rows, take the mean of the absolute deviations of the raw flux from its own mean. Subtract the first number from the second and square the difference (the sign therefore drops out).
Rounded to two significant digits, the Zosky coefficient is 0.59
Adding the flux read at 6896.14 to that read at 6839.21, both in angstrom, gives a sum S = 22.19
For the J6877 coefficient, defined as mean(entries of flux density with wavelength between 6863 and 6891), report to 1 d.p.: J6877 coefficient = 10.9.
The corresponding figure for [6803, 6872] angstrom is 10.6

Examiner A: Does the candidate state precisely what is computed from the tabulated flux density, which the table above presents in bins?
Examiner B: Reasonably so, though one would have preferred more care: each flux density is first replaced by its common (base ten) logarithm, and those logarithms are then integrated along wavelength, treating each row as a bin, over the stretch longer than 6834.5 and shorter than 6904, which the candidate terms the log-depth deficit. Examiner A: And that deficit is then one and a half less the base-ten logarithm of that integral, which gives -0.36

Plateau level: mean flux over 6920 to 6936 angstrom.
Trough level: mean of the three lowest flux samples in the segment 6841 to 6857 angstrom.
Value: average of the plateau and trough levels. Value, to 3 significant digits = 10.6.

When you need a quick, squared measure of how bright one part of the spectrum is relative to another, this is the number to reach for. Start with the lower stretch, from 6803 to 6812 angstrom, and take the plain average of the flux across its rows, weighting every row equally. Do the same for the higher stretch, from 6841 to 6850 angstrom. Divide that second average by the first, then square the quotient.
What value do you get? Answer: 0.97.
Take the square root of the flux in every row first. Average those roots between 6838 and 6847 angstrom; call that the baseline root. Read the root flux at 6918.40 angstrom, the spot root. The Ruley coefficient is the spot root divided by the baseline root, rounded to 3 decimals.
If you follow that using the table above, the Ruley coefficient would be 1.010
